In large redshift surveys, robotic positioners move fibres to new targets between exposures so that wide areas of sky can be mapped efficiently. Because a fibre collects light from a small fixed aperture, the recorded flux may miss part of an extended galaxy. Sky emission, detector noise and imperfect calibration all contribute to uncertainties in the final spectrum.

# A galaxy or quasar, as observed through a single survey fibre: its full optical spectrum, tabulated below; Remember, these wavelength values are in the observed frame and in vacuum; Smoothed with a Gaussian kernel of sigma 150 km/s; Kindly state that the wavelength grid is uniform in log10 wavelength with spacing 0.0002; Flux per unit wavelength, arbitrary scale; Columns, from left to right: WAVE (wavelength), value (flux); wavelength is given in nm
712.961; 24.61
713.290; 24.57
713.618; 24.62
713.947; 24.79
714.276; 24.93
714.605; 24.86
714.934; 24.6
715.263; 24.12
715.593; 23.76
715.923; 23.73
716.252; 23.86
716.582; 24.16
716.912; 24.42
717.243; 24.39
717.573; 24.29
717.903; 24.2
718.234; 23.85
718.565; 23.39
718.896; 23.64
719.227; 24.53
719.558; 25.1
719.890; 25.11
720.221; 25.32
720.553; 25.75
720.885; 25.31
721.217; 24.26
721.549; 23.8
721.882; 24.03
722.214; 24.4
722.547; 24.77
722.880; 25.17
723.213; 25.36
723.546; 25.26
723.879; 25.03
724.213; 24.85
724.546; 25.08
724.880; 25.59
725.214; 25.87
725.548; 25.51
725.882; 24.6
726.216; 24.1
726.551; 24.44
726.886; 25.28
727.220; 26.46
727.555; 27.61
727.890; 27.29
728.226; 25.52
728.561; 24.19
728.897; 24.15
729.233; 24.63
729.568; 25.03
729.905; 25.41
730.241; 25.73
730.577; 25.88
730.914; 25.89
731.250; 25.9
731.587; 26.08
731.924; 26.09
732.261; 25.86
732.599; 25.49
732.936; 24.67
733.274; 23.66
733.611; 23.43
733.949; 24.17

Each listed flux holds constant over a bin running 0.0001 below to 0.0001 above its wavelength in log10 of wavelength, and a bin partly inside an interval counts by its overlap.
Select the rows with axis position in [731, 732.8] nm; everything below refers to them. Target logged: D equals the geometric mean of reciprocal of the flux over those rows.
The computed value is 0.0386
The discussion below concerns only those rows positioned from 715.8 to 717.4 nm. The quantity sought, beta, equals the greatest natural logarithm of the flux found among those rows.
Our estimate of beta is 3.20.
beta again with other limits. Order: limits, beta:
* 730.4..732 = 3.26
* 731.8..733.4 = 3.26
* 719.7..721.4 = 3.25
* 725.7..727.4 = 3.28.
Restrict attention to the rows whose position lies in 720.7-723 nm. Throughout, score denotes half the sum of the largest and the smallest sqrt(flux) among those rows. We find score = 4.955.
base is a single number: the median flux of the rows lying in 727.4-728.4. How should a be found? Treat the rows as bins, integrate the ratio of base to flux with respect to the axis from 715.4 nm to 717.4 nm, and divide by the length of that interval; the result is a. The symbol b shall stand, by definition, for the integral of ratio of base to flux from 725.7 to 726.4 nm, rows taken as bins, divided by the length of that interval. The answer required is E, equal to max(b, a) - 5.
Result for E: -3.87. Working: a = 1.13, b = 1.12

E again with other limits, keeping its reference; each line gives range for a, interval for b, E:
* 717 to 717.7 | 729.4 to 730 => -3.88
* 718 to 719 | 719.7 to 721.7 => -3.85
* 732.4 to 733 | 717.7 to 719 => -3.85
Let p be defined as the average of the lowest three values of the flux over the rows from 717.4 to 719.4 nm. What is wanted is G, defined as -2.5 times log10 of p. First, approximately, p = 23.6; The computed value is -3.43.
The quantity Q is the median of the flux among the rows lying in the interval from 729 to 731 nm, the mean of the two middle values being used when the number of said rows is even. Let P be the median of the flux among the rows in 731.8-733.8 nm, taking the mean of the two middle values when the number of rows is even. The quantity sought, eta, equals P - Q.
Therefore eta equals -0.49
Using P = 25.1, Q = 25.6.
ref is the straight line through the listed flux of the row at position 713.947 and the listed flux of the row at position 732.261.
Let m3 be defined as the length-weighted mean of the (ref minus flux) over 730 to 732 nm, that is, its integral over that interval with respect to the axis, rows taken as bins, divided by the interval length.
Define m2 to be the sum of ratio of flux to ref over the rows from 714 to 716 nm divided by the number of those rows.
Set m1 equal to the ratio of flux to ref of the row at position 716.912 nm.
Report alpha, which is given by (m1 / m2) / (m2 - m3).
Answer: 0.9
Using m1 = 0.98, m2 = 0.98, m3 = -0.1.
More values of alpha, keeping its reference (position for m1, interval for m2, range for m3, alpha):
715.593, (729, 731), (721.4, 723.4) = 3.1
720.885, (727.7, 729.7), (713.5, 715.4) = 1.2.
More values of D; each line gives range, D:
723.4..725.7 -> 0.0395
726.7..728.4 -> 0.0379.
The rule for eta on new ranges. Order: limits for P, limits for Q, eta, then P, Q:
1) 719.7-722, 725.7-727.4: 0.51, 25.1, 24.6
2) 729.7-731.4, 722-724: 0.78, 25.9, 25.1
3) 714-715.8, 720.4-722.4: 0.27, 24.6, 24.3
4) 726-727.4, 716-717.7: 0.57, 24.9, 24.3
